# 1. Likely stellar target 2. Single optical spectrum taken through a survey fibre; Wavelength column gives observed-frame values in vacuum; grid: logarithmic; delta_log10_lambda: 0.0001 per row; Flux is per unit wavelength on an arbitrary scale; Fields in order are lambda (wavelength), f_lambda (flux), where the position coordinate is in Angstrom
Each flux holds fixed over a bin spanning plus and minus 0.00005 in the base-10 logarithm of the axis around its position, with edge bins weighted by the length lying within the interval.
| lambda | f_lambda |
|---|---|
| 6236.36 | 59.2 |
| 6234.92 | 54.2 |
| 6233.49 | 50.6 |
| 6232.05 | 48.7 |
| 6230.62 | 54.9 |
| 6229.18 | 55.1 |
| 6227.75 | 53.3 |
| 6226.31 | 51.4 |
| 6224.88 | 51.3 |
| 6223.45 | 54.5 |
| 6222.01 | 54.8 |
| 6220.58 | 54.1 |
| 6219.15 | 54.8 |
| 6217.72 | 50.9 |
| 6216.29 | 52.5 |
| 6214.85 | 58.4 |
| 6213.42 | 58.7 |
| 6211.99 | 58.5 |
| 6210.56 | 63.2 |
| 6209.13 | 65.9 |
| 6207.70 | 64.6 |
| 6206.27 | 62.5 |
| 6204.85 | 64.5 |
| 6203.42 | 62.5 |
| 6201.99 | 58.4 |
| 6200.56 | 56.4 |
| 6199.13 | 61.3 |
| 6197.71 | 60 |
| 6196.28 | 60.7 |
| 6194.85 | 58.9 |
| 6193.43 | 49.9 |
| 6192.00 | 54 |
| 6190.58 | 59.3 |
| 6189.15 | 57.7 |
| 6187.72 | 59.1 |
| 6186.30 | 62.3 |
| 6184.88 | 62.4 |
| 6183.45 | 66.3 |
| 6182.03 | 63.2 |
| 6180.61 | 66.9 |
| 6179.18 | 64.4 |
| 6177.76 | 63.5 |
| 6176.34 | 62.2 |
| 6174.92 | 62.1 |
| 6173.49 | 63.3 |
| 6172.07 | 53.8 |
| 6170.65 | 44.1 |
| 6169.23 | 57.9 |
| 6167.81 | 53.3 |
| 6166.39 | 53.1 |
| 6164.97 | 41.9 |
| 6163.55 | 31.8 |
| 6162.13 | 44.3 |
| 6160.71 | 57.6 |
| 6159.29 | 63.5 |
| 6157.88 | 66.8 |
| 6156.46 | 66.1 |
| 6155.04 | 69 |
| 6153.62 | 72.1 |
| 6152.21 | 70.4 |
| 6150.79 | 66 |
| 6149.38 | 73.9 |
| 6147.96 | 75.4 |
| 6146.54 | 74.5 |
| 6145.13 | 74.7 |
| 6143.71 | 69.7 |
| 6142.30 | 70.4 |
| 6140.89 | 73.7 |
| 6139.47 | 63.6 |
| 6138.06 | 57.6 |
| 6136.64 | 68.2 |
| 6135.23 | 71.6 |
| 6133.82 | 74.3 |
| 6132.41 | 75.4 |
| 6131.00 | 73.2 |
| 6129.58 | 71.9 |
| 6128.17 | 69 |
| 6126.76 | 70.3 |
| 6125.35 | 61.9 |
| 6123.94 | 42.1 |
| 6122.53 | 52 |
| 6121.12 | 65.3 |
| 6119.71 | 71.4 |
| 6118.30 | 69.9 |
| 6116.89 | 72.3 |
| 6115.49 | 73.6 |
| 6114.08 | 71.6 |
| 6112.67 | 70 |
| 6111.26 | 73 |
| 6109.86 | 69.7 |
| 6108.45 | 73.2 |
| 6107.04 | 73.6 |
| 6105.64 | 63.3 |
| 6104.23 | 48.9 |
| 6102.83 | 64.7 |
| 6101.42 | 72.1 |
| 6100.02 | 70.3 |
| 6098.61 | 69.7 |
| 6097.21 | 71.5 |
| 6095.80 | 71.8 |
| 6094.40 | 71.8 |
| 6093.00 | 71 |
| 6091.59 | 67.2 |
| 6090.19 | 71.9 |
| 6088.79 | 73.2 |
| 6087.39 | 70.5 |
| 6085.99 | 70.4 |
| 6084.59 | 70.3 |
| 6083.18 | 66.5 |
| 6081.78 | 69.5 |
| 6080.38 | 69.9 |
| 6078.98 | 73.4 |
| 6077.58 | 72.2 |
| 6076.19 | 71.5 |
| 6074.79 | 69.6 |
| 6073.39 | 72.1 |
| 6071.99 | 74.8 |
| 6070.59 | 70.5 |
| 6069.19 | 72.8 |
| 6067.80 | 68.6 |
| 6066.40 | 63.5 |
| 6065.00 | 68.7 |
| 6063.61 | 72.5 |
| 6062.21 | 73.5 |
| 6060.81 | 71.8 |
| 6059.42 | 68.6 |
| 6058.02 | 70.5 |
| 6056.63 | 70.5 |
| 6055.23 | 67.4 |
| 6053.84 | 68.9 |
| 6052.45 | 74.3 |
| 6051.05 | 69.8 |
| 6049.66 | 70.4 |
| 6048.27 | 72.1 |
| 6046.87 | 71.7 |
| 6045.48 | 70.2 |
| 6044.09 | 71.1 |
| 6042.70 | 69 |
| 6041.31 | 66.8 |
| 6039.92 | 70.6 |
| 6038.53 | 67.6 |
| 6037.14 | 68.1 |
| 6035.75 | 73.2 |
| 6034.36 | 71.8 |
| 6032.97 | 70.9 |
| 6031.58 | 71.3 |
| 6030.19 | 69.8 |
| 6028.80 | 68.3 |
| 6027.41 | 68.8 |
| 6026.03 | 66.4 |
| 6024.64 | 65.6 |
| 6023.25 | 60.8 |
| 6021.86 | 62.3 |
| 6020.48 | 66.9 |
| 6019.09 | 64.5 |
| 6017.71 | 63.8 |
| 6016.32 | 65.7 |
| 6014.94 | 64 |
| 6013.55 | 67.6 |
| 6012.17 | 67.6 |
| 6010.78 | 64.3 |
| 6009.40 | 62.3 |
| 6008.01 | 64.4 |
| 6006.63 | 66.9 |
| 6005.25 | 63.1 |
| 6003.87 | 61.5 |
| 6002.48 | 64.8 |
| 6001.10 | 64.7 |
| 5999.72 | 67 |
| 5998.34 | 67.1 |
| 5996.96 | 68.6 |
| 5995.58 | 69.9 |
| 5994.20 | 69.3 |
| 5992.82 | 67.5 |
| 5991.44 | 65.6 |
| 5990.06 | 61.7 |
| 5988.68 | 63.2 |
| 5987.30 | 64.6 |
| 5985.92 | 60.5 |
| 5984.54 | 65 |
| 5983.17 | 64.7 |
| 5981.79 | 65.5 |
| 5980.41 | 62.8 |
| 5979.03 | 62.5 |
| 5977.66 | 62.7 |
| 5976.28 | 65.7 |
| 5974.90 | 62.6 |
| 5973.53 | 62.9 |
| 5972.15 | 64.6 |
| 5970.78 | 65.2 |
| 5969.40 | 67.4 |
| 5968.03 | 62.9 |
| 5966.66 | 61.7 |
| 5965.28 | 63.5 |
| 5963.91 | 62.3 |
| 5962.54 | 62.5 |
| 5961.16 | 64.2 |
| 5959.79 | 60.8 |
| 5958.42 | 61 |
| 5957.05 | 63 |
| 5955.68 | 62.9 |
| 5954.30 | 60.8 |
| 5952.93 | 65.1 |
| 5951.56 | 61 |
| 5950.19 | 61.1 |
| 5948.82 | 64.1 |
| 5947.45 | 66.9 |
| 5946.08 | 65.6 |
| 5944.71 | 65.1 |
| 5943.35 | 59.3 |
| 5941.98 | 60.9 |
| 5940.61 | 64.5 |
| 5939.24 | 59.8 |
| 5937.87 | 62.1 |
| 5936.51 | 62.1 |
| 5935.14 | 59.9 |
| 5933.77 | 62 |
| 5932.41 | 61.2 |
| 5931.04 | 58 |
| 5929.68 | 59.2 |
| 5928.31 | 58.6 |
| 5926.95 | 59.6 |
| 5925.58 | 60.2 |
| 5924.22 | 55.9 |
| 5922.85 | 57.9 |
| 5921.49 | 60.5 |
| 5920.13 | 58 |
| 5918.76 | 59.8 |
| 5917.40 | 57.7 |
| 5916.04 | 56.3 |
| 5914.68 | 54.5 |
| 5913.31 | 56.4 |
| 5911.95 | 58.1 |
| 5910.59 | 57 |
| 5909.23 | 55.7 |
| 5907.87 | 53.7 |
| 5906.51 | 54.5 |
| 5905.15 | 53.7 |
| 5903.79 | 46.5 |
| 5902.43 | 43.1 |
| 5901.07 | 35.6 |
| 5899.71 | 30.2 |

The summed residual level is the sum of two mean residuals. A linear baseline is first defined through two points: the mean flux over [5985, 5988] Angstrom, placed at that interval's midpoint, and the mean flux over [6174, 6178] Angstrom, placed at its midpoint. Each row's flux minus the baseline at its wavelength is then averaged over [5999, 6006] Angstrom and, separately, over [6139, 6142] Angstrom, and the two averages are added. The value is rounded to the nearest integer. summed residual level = 8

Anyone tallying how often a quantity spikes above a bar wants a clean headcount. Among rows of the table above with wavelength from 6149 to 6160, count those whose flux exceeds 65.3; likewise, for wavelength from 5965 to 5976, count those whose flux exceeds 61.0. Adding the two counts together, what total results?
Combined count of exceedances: 15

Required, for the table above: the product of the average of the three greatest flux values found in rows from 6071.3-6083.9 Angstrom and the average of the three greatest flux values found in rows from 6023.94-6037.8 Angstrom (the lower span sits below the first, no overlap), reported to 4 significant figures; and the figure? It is 5297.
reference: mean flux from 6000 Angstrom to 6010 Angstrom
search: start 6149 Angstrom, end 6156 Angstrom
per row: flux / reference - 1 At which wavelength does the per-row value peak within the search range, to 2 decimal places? 6149.38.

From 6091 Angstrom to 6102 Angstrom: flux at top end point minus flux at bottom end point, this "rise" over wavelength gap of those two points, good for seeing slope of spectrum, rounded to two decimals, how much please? 0.50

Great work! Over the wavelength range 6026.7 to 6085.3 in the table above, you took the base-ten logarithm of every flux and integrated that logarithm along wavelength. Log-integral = 108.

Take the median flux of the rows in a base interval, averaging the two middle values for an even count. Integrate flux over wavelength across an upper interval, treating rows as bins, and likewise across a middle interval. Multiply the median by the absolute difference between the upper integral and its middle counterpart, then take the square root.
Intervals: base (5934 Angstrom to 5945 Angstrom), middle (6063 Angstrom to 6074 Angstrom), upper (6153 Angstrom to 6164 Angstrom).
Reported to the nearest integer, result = 86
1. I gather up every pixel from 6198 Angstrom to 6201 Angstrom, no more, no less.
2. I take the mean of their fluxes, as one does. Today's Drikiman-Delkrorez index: 59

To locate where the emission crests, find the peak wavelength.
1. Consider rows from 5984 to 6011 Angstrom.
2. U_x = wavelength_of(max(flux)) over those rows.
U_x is 5995.58 Angstrom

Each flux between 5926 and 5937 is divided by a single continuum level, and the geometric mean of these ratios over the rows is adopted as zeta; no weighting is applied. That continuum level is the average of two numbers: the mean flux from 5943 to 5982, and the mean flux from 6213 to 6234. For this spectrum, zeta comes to 1.03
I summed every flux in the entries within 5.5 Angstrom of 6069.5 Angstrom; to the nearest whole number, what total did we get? 561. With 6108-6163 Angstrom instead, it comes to 2649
